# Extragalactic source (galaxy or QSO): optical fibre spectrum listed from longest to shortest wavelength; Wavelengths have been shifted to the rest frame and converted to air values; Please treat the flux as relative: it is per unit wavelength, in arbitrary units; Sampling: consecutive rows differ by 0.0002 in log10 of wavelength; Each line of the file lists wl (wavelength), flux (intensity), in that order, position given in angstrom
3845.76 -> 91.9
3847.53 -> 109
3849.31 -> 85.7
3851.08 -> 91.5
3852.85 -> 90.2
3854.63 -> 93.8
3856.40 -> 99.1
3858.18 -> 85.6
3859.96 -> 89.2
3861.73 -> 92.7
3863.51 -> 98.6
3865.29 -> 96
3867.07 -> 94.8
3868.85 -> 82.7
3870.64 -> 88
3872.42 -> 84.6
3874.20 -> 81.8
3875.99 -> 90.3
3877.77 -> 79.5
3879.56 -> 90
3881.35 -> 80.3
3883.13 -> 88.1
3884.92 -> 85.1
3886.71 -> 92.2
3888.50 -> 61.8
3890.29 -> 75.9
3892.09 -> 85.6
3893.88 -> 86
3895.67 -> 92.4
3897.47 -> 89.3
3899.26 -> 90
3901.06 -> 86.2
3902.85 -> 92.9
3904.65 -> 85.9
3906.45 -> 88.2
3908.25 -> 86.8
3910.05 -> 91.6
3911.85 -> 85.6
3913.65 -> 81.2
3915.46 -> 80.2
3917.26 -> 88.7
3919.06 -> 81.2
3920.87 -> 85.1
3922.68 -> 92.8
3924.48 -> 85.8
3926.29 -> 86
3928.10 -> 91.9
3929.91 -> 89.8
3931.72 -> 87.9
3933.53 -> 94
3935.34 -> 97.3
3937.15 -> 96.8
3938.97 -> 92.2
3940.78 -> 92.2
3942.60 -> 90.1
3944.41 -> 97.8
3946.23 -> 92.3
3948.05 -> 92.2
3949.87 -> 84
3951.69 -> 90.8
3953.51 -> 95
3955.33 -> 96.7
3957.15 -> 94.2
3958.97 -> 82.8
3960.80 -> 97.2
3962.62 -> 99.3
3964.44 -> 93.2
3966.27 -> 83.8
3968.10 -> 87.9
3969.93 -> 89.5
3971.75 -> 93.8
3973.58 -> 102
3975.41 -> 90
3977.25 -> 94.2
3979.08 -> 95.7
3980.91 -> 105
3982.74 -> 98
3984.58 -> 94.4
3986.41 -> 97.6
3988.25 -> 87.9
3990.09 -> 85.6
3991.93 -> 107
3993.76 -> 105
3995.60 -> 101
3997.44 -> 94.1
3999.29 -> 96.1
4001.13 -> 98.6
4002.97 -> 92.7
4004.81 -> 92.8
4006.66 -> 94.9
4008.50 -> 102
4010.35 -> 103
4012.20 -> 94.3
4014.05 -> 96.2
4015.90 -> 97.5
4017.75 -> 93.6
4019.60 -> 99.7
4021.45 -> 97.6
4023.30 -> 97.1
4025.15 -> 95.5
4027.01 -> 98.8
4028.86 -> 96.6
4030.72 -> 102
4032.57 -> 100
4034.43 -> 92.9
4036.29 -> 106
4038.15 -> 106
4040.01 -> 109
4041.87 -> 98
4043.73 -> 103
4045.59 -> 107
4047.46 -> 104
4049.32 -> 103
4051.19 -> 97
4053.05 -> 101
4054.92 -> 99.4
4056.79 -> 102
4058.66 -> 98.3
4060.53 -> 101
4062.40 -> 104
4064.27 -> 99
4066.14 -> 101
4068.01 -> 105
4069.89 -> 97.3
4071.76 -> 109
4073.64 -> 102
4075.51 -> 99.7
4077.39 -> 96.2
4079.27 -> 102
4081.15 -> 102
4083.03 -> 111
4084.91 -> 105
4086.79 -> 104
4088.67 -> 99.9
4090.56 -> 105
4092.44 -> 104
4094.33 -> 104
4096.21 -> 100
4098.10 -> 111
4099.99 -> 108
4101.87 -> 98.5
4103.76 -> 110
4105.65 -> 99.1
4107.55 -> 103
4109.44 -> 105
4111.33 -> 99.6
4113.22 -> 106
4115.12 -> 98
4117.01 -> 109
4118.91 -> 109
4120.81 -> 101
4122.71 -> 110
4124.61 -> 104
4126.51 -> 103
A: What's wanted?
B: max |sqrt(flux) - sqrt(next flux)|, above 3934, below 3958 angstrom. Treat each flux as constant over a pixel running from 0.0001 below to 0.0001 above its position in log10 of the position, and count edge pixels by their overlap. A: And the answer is 0.44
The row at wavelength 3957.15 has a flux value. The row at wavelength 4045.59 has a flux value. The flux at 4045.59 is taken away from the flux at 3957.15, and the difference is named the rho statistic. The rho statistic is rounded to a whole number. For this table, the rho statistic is -13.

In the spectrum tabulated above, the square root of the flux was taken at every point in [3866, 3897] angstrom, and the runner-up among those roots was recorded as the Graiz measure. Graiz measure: 9.6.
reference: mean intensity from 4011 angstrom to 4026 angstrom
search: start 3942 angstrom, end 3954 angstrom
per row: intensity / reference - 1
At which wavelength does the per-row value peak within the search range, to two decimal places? 3944.41 angstrom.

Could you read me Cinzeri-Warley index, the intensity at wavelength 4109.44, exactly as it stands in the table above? 105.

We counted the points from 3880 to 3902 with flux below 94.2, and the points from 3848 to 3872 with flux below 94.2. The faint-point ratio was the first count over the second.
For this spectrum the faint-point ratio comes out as 1.3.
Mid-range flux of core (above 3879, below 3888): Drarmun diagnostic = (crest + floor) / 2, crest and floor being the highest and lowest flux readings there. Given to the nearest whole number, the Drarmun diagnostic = 86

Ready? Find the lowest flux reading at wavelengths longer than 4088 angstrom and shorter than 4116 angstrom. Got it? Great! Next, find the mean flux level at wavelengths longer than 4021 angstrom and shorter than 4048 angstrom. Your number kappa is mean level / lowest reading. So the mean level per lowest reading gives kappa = 1.03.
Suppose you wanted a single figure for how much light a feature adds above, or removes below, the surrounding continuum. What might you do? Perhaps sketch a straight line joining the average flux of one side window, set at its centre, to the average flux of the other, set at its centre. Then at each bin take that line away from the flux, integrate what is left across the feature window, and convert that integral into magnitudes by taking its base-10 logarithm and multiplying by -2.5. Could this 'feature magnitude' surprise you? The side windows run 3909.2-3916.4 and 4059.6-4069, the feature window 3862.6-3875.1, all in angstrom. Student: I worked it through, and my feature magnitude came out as -5.2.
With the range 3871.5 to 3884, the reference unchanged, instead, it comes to -4.3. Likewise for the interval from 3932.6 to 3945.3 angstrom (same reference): -4.8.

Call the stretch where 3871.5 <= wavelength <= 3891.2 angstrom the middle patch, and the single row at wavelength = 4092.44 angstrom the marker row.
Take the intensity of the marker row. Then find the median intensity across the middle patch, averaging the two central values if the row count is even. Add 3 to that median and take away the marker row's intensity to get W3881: -16.4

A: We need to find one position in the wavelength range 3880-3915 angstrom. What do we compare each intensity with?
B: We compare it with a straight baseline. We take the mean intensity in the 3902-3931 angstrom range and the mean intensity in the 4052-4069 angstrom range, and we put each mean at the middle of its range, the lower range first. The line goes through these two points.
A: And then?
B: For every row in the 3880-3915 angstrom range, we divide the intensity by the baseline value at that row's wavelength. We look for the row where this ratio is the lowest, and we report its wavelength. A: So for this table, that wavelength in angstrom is 3888.50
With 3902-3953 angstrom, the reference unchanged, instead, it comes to 3915.46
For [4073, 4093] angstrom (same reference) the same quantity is 4077.39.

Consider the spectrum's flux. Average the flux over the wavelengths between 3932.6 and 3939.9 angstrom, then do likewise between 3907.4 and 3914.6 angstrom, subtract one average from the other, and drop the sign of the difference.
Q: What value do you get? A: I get 9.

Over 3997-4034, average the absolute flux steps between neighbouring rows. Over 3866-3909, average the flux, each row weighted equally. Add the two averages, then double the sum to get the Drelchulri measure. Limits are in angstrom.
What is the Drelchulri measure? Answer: 178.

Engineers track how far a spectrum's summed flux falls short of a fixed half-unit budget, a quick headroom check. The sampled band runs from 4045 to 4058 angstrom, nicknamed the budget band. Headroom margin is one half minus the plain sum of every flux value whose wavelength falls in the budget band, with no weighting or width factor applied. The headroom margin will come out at -713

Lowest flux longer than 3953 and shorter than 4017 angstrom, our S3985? 82.8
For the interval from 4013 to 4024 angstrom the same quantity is 93.6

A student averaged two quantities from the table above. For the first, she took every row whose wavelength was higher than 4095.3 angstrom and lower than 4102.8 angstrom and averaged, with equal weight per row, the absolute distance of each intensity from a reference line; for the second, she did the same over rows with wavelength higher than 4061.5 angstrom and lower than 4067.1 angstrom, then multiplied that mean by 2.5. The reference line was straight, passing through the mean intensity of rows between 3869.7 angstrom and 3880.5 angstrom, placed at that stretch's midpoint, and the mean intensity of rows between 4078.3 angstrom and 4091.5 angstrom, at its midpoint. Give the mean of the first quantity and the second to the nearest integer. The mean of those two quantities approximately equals 5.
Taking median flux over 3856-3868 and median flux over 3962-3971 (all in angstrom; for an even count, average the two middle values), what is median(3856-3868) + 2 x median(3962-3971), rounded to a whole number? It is 274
